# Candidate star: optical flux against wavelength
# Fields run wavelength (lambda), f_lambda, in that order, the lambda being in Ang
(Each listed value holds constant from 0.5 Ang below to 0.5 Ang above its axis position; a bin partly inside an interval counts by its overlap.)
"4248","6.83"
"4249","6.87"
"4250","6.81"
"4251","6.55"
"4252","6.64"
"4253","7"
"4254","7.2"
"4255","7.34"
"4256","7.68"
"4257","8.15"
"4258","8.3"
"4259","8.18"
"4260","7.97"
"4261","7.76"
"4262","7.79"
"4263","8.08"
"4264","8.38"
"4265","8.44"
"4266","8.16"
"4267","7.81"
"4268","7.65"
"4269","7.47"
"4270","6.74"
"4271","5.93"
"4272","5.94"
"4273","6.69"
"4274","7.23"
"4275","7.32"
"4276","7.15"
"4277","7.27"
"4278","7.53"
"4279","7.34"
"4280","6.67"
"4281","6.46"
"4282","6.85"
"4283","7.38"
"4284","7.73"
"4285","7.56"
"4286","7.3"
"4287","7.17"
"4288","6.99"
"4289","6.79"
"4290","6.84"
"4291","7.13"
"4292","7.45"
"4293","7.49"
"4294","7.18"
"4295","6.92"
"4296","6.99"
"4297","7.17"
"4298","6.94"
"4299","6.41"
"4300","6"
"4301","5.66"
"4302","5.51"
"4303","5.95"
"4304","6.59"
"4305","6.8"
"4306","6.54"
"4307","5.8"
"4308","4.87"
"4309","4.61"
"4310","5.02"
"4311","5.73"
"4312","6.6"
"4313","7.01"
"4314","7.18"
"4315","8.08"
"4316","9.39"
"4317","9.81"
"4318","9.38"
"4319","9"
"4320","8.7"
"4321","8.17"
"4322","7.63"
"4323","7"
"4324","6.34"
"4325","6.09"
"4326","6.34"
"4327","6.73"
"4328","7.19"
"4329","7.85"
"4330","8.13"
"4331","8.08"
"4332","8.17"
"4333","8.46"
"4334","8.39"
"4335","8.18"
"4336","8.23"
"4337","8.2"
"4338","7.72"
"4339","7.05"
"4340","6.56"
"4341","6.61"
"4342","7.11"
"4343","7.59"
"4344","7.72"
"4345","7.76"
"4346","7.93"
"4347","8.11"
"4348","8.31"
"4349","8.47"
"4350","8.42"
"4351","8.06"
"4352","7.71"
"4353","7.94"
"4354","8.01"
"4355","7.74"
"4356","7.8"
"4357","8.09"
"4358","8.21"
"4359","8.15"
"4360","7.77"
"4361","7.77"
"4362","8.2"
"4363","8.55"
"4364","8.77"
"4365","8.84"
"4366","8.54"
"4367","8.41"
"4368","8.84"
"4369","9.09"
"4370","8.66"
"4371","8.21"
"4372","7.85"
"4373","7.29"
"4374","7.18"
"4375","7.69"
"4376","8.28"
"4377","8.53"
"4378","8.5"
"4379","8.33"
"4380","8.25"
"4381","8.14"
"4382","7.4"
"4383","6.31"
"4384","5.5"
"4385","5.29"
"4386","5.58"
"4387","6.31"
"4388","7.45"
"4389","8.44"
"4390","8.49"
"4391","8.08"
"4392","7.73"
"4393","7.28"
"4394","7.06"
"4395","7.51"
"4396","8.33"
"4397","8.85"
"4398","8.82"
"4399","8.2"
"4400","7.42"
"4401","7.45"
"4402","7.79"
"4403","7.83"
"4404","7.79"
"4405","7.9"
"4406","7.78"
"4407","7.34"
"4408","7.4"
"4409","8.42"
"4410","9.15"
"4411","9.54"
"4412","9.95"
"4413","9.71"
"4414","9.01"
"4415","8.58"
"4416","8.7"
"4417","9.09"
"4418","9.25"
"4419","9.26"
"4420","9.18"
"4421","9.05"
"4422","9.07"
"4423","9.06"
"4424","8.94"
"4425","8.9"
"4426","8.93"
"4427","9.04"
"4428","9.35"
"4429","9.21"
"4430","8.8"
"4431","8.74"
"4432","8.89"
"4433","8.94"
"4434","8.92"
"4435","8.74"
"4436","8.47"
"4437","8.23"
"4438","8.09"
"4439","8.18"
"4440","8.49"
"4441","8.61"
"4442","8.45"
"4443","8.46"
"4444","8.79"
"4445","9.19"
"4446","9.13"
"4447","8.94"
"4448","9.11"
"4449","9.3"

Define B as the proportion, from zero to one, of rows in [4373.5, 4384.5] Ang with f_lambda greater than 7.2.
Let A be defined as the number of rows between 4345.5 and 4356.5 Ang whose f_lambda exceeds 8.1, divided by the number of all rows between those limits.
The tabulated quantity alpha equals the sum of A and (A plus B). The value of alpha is 1.5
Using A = 0.36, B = 0.7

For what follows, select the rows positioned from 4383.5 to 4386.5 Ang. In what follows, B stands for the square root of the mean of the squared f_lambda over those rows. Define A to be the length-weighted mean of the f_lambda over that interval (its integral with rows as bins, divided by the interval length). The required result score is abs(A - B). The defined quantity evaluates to 0.001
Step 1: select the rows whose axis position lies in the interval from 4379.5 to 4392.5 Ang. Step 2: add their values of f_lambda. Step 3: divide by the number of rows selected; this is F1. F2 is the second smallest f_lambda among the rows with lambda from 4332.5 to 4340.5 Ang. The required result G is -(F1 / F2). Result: -1.01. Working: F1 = 7.2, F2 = 7.05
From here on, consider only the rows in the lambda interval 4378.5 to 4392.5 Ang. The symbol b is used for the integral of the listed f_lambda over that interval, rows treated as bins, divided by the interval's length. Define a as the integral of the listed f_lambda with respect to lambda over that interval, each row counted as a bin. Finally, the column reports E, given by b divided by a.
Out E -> 0.071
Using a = 101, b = 7.2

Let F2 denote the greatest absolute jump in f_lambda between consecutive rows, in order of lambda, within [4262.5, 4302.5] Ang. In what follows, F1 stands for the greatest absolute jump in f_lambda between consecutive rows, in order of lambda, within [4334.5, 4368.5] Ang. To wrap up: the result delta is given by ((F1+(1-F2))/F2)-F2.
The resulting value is 0.3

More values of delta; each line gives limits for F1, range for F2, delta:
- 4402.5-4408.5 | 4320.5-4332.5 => 0.5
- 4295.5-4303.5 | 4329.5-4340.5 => 0.6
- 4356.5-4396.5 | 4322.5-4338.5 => 1.6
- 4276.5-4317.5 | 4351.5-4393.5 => -0.1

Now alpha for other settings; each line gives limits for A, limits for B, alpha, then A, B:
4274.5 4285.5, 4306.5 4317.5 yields 0.3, 0.00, 0.3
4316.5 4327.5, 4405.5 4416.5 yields 1.9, 0.45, 1.0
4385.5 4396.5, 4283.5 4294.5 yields 1.0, 0.27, 0.5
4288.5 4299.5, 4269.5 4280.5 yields 0.5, 0.00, 0.5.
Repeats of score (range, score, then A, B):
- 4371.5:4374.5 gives 0.006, 7.4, 7.4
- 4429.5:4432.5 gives 0.000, 8.8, 8.8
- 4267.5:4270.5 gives 0.011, 7.3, 7.3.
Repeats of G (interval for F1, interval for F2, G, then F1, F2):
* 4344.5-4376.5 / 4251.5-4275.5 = -1.37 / 8.1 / 5.94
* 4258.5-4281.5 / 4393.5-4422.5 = -1.01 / 7.4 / 7.34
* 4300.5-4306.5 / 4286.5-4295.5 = -0.90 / 6.2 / 6.84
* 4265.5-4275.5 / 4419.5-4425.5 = -0.79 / 7.1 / 8.94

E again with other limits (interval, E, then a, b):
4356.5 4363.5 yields 0.143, 57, 8.1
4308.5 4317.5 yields 0.111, 63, 7.0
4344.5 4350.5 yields 0.167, 49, 8.2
